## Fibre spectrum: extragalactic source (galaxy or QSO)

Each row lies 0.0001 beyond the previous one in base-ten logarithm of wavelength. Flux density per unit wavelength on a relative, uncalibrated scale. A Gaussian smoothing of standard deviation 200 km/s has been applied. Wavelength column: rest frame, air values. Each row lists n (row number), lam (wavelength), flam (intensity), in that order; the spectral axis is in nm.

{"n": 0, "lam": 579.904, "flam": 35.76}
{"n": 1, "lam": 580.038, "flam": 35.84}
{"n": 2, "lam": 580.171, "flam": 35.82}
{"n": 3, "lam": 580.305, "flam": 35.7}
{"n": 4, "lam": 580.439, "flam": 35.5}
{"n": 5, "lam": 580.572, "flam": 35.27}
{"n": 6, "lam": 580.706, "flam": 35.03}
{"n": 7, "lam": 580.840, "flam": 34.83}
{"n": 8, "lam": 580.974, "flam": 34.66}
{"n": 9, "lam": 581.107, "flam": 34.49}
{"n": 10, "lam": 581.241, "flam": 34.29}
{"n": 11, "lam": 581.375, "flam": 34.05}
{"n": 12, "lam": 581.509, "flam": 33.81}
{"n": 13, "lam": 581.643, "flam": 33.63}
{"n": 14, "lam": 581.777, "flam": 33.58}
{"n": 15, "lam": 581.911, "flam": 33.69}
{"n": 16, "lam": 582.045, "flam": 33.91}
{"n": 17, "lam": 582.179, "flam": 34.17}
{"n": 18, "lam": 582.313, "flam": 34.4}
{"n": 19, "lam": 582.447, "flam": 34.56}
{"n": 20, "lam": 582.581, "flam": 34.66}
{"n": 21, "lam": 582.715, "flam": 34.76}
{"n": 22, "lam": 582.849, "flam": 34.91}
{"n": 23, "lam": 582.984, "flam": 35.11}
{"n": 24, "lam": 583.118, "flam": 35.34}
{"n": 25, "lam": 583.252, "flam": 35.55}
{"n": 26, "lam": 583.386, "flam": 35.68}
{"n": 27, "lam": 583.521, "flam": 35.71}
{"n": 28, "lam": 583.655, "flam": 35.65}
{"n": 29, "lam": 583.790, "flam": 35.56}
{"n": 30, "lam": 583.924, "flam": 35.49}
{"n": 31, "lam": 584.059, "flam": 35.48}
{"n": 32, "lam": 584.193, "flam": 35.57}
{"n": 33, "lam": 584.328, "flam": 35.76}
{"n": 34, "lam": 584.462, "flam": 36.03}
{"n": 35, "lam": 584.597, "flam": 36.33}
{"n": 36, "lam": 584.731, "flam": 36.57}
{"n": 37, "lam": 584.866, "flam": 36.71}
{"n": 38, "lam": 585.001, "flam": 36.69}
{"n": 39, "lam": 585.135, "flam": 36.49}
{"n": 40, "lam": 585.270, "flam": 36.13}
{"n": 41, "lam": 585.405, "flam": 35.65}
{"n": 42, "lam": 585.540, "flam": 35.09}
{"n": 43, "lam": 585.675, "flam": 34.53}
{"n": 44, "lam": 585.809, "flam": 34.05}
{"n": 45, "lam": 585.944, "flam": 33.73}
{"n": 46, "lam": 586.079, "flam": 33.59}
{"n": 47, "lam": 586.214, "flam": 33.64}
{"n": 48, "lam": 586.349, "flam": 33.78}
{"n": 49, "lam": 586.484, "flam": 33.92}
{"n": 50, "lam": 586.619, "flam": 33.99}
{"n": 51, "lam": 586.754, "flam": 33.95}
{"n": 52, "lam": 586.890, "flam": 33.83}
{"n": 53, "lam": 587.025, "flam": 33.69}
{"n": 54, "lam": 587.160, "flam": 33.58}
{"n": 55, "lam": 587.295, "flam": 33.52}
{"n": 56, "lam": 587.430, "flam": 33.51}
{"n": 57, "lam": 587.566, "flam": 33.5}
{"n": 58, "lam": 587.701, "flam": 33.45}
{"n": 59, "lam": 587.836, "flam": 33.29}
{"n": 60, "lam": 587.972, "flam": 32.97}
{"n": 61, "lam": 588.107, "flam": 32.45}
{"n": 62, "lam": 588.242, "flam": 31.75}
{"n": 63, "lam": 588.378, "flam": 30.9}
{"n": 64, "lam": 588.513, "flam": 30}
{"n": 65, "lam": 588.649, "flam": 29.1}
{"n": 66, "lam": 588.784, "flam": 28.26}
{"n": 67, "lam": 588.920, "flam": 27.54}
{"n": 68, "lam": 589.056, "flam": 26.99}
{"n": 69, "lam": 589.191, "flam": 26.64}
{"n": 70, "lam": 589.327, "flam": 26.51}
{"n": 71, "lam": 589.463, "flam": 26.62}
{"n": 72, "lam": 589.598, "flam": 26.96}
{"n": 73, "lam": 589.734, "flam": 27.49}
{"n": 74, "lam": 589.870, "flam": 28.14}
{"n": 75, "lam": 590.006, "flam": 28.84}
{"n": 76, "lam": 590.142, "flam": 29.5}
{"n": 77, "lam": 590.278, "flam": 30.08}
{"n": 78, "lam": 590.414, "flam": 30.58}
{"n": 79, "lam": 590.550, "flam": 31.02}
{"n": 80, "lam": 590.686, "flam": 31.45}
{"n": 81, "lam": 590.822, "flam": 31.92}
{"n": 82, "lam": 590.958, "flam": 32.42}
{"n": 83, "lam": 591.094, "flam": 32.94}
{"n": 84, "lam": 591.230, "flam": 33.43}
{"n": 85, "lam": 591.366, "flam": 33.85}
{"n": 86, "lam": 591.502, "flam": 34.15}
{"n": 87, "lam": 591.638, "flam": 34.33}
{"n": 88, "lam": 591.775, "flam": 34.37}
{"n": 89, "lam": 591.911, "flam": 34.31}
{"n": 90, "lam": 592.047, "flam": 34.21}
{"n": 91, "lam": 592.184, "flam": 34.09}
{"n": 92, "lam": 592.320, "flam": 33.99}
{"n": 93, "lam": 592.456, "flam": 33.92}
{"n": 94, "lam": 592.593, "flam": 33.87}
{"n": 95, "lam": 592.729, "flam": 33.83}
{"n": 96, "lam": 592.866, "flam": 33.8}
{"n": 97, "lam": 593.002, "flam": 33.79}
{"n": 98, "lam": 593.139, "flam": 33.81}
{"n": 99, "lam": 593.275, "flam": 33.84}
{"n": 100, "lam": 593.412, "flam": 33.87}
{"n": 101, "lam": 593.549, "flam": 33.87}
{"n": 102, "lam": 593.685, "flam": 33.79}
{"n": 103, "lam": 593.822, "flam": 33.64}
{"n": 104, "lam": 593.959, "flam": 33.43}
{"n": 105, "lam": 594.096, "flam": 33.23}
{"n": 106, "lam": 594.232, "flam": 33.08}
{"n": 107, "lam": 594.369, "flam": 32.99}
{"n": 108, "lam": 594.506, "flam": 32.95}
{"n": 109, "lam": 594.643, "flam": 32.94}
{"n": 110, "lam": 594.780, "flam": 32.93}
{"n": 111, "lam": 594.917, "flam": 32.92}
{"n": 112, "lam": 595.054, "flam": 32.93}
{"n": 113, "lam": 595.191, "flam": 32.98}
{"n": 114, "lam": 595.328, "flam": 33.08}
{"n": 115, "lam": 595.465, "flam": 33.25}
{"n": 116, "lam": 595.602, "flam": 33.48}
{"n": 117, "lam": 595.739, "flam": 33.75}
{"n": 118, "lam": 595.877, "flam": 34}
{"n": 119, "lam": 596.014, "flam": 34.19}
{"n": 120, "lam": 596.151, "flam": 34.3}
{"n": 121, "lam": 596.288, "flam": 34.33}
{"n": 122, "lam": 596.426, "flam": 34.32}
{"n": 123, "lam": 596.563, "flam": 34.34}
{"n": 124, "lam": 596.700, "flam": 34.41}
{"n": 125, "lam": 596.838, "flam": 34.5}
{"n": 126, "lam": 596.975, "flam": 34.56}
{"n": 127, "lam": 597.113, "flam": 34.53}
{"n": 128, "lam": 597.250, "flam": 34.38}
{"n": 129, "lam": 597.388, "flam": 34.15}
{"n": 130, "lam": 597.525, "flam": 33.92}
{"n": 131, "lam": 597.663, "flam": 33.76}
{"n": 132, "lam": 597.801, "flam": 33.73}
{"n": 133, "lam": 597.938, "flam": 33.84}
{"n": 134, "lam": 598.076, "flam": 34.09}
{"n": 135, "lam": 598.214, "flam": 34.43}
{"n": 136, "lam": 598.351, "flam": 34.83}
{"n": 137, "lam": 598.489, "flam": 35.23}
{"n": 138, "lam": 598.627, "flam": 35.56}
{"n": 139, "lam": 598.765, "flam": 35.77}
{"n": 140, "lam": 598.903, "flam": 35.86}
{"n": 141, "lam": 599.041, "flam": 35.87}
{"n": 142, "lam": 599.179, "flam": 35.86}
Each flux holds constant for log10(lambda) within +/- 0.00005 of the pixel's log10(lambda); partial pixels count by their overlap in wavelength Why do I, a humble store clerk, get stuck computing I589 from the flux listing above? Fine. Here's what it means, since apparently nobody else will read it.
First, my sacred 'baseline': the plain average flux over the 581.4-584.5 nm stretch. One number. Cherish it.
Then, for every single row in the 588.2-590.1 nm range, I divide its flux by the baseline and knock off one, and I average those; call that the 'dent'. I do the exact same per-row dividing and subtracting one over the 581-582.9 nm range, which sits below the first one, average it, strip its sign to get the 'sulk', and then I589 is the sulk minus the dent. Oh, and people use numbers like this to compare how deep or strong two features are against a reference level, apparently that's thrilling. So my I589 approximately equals 0.21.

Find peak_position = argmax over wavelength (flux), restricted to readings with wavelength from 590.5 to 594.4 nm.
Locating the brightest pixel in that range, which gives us 591.775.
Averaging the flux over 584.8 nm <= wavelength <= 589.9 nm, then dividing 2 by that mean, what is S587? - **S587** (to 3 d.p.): 0.062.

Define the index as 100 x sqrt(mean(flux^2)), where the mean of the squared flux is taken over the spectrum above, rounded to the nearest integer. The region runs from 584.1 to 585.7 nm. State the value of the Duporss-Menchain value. 3597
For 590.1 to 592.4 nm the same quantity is 3278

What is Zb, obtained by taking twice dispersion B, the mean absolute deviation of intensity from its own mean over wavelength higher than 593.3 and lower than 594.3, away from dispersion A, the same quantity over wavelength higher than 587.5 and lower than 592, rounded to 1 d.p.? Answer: 1.8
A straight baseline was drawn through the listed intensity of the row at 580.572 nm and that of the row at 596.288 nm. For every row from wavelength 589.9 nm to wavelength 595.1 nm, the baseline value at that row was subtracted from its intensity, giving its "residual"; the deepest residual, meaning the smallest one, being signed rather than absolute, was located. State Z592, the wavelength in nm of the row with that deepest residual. 590.006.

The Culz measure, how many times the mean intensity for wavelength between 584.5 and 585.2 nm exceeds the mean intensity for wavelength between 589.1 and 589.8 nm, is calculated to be 1.36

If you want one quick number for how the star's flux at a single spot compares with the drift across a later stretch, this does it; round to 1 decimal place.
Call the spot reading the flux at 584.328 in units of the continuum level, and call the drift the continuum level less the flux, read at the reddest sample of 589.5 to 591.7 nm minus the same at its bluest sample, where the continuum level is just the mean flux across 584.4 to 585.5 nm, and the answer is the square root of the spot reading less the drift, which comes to 2.9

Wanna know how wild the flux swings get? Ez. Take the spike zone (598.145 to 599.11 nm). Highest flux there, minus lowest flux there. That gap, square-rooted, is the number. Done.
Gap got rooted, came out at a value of 1.2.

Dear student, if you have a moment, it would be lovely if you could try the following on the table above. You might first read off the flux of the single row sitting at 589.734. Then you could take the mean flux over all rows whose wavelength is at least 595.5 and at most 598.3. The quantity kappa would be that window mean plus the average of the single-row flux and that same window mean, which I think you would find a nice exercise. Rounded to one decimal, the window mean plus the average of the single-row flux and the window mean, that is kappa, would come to 65.0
